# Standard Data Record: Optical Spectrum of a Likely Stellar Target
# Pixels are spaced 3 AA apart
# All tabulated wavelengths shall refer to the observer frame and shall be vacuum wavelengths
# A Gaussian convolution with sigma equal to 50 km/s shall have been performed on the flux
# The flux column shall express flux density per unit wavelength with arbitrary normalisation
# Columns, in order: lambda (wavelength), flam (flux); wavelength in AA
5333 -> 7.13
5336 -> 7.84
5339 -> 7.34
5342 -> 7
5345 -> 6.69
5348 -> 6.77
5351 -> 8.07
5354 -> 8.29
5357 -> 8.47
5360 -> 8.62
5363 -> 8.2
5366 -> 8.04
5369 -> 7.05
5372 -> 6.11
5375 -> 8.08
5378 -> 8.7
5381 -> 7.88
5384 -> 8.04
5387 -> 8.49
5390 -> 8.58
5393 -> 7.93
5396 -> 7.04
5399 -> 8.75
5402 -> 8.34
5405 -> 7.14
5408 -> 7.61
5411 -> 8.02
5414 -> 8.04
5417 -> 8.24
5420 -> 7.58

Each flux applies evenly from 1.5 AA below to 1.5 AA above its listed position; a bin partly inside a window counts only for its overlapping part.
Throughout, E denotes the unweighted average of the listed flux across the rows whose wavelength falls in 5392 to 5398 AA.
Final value 7.5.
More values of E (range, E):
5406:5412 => 7.8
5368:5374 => 6.6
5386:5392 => 8.5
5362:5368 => 8.1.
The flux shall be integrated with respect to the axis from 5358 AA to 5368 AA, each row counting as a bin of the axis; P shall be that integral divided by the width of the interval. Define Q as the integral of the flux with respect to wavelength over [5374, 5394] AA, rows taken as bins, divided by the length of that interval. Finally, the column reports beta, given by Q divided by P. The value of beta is 1.00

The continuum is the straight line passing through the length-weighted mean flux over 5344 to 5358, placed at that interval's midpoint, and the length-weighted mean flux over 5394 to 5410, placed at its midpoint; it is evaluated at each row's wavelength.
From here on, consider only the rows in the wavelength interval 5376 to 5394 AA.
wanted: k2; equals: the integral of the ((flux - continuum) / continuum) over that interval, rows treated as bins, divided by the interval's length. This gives 0.07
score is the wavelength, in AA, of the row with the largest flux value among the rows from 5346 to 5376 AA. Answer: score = 5360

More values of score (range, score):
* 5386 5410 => 5399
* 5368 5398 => 5378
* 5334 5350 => 5336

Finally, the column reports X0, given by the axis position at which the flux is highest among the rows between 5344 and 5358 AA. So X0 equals 5357 AA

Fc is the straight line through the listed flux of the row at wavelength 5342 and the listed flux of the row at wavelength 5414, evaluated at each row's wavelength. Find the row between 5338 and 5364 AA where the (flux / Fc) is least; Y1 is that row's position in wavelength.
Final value 5345 AA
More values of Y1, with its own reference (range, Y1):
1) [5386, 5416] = 5405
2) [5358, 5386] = 5372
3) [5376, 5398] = 5396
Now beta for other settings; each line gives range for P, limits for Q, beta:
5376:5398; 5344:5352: 0.88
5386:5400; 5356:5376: 0.96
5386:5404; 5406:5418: 0.97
